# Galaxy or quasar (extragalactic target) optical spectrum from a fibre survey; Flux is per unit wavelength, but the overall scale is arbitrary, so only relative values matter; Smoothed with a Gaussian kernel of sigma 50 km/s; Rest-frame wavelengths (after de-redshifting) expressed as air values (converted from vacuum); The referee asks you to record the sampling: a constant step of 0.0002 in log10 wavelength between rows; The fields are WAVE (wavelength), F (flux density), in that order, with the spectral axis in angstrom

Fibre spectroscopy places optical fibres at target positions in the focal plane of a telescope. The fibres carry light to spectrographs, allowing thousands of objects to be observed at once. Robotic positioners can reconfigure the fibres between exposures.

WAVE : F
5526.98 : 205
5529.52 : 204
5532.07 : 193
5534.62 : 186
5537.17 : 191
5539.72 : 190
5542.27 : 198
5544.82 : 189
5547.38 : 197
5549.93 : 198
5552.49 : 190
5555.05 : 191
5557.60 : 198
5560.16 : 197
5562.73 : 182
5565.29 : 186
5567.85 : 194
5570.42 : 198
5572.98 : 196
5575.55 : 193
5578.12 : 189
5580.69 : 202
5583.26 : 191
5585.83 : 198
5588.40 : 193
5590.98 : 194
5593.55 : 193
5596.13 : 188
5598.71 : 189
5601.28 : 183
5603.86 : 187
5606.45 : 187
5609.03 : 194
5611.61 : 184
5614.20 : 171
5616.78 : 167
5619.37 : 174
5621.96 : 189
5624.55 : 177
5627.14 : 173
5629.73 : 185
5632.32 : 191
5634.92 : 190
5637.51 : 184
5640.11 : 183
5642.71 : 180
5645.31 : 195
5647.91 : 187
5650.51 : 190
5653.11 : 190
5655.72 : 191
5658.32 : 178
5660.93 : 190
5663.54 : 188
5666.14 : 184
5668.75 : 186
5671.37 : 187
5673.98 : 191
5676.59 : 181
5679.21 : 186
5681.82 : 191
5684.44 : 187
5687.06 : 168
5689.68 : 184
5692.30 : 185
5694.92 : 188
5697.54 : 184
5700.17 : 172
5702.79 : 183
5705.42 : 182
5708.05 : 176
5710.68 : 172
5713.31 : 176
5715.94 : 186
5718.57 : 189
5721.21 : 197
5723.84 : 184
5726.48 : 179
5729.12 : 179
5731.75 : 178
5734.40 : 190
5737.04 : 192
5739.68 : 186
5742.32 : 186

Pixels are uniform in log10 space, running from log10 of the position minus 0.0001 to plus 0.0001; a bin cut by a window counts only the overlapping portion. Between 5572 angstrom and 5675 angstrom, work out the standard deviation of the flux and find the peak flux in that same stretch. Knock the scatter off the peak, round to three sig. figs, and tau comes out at 195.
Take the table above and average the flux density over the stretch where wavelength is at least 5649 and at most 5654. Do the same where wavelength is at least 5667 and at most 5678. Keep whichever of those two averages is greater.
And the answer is 190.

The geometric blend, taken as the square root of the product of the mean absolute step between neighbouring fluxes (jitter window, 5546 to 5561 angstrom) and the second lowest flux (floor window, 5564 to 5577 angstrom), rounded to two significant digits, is 26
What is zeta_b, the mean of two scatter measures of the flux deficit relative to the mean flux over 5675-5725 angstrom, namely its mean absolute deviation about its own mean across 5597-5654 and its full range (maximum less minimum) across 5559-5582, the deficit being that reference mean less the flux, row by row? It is 13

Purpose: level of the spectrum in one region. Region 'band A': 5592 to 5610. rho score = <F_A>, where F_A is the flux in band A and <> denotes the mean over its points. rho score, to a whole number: 189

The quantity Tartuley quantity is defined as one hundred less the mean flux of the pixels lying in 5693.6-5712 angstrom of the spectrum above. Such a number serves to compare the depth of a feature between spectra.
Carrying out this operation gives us -80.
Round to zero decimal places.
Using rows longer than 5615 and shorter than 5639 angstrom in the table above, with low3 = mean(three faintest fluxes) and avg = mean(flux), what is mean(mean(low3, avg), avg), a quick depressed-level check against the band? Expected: 179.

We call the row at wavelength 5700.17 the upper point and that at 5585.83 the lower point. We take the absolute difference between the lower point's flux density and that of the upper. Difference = 26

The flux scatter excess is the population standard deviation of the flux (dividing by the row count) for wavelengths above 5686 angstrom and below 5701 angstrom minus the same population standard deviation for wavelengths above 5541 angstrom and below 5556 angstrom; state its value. 3.5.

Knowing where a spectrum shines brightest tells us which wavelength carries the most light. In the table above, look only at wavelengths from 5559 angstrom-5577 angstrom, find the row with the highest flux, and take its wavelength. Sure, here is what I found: 5570.42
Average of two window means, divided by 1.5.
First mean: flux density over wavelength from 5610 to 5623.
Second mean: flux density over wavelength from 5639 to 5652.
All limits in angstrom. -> 121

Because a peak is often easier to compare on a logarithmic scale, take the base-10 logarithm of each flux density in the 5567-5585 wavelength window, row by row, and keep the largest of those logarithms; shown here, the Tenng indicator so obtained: 2.31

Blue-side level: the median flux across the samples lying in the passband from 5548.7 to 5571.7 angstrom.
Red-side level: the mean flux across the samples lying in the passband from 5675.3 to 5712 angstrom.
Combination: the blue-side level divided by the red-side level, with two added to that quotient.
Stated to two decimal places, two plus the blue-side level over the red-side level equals 3.07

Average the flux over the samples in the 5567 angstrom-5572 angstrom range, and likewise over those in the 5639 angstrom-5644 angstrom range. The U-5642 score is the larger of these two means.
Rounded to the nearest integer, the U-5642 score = 196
